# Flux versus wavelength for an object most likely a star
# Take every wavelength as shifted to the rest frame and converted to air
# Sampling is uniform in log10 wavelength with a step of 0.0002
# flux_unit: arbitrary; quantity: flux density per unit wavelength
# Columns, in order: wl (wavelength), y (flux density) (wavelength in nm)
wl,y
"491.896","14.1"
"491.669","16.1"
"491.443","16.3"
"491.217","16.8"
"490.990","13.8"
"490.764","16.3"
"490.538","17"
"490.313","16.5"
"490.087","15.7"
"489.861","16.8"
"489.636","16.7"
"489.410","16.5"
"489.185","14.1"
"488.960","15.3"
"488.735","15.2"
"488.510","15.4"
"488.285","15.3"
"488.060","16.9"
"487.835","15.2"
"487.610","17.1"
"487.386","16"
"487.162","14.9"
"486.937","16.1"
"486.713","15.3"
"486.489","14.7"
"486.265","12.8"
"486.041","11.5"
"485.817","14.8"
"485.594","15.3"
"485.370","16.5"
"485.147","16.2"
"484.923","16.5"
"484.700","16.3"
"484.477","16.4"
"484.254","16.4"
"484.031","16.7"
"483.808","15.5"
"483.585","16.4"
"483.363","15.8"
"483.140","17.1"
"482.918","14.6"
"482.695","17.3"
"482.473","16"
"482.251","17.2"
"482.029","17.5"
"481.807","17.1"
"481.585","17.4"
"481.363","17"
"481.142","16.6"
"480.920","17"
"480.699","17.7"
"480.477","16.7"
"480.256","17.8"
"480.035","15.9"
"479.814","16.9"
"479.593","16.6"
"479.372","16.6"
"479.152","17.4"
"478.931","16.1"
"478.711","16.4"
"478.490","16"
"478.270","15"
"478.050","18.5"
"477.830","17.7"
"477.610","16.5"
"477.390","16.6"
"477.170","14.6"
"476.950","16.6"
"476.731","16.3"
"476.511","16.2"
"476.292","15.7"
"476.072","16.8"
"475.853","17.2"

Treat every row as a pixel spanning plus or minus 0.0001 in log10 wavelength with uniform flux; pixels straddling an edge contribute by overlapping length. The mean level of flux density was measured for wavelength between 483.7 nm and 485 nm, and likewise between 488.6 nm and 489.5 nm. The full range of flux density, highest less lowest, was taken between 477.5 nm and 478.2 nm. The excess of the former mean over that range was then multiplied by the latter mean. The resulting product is 218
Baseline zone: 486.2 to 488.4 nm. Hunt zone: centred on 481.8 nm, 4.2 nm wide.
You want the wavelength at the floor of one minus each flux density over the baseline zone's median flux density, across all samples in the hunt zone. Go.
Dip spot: 480.256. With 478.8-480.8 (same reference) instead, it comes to 480.256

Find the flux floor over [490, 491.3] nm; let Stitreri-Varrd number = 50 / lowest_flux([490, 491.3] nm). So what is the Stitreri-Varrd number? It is 3.62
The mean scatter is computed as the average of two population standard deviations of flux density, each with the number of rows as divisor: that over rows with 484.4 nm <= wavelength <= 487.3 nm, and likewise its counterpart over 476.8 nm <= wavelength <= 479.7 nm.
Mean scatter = 1.22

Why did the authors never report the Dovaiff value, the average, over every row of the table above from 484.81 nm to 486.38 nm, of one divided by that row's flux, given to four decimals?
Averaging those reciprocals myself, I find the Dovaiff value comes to 0.0687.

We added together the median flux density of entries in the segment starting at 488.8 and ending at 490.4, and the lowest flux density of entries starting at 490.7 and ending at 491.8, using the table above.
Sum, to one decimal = 30.3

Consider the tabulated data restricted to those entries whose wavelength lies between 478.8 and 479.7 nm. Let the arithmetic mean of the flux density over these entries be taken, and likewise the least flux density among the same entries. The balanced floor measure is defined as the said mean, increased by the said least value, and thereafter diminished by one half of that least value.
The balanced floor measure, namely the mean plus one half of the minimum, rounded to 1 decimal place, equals 24.7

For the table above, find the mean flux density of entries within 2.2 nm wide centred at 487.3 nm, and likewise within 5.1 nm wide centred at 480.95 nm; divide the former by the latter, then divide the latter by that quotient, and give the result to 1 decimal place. 18.1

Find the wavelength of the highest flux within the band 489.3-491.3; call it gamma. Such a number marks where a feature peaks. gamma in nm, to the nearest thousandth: 490.538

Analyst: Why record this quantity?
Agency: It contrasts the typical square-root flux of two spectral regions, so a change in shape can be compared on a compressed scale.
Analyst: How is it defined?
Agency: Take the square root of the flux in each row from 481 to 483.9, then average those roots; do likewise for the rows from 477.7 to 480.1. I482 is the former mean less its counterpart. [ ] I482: -0.01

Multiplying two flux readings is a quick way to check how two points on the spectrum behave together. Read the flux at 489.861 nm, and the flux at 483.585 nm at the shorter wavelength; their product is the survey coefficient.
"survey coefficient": 276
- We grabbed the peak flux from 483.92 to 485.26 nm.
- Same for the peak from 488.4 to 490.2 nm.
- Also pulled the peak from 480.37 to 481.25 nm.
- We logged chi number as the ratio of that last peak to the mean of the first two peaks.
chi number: 1.06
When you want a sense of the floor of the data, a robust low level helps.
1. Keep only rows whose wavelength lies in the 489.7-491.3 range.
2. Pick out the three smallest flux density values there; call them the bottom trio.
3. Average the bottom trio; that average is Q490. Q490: 15.3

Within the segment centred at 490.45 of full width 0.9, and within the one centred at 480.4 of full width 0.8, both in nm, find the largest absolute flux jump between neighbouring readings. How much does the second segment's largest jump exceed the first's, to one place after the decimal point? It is 1.1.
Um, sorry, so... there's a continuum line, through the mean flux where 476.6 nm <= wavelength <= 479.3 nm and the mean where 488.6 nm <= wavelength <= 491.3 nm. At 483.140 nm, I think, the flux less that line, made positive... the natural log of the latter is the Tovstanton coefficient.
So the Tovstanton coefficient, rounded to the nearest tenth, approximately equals -0.1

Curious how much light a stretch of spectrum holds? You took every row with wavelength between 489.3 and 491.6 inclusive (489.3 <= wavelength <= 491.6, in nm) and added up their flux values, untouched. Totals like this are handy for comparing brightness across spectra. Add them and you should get 162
